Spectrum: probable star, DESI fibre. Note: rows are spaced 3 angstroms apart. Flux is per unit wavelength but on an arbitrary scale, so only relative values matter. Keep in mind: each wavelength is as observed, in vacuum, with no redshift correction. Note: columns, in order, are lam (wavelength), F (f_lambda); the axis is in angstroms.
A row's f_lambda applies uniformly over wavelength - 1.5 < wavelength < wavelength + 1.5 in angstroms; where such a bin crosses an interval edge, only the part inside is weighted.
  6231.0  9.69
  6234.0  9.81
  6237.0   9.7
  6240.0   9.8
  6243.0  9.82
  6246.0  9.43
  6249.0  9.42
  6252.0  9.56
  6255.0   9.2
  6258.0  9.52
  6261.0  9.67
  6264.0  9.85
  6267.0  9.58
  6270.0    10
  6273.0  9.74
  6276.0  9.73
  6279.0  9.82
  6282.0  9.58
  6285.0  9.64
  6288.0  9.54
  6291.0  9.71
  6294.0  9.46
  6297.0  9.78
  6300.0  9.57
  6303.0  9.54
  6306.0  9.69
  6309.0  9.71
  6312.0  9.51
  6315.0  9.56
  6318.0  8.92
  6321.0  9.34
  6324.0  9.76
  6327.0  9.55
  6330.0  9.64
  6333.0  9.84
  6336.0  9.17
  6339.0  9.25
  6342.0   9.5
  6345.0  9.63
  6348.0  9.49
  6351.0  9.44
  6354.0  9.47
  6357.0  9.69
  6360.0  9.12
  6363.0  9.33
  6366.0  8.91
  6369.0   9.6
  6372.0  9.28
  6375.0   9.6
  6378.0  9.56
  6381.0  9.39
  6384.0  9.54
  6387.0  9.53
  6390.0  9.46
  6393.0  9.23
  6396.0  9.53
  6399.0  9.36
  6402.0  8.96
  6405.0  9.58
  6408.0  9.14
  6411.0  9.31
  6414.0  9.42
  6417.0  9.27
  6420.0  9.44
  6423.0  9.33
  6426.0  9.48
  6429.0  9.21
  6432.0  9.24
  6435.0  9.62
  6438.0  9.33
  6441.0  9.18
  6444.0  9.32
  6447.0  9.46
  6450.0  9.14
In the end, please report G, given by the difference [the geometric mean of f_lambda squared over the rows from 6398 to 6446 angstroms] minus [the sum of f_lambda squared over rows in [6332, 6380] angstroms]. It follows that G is -1337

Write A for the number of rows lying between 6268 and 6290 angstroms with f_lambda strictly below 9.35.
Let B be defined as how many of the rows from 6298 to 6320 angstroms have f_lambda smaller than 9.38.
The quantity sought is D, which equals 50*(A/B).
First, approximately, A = 0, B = 1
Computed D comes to 0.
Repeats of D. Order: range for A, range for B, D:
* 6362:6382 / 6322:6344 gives 75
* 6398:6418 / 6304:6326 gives 100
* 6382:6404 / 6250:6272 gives 100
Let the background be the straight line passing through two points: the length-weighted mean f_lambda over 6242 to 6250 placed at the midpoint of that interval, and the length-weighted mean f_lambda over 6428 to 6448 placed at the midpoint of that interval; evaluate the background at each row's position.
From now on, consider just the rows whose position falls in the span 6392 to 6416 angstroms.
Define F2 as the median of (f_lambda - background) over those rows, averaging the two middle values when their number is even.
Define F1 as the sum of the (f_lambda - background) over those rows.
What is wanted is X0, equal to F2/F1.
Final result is 0.08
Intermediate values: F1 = -0.47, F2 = -0.039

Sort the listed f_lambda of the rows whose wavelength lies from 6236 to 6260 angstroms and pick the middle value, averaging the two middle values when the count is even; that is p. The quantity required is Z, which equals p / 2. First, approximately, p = 9.54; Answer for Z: 4.77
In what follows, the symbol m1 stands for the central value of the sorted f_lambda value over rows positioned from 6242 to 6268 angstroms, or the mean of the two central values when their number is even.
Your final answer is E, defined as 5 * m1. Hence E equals 47.8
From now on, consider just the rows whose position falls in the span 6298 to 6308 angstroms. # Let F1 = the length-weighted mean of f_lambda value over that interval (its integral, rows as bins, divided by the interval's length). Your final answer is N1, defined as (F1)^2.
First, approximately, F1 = 9.61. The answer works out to 92.4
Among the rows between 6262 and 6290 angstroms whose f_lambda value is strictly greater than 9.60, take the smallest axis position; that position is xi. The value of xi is 6264.0 angstroms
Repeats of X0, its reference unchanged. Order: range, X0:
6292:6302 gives 0.24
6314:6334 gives 0.24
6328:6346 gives 0.35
